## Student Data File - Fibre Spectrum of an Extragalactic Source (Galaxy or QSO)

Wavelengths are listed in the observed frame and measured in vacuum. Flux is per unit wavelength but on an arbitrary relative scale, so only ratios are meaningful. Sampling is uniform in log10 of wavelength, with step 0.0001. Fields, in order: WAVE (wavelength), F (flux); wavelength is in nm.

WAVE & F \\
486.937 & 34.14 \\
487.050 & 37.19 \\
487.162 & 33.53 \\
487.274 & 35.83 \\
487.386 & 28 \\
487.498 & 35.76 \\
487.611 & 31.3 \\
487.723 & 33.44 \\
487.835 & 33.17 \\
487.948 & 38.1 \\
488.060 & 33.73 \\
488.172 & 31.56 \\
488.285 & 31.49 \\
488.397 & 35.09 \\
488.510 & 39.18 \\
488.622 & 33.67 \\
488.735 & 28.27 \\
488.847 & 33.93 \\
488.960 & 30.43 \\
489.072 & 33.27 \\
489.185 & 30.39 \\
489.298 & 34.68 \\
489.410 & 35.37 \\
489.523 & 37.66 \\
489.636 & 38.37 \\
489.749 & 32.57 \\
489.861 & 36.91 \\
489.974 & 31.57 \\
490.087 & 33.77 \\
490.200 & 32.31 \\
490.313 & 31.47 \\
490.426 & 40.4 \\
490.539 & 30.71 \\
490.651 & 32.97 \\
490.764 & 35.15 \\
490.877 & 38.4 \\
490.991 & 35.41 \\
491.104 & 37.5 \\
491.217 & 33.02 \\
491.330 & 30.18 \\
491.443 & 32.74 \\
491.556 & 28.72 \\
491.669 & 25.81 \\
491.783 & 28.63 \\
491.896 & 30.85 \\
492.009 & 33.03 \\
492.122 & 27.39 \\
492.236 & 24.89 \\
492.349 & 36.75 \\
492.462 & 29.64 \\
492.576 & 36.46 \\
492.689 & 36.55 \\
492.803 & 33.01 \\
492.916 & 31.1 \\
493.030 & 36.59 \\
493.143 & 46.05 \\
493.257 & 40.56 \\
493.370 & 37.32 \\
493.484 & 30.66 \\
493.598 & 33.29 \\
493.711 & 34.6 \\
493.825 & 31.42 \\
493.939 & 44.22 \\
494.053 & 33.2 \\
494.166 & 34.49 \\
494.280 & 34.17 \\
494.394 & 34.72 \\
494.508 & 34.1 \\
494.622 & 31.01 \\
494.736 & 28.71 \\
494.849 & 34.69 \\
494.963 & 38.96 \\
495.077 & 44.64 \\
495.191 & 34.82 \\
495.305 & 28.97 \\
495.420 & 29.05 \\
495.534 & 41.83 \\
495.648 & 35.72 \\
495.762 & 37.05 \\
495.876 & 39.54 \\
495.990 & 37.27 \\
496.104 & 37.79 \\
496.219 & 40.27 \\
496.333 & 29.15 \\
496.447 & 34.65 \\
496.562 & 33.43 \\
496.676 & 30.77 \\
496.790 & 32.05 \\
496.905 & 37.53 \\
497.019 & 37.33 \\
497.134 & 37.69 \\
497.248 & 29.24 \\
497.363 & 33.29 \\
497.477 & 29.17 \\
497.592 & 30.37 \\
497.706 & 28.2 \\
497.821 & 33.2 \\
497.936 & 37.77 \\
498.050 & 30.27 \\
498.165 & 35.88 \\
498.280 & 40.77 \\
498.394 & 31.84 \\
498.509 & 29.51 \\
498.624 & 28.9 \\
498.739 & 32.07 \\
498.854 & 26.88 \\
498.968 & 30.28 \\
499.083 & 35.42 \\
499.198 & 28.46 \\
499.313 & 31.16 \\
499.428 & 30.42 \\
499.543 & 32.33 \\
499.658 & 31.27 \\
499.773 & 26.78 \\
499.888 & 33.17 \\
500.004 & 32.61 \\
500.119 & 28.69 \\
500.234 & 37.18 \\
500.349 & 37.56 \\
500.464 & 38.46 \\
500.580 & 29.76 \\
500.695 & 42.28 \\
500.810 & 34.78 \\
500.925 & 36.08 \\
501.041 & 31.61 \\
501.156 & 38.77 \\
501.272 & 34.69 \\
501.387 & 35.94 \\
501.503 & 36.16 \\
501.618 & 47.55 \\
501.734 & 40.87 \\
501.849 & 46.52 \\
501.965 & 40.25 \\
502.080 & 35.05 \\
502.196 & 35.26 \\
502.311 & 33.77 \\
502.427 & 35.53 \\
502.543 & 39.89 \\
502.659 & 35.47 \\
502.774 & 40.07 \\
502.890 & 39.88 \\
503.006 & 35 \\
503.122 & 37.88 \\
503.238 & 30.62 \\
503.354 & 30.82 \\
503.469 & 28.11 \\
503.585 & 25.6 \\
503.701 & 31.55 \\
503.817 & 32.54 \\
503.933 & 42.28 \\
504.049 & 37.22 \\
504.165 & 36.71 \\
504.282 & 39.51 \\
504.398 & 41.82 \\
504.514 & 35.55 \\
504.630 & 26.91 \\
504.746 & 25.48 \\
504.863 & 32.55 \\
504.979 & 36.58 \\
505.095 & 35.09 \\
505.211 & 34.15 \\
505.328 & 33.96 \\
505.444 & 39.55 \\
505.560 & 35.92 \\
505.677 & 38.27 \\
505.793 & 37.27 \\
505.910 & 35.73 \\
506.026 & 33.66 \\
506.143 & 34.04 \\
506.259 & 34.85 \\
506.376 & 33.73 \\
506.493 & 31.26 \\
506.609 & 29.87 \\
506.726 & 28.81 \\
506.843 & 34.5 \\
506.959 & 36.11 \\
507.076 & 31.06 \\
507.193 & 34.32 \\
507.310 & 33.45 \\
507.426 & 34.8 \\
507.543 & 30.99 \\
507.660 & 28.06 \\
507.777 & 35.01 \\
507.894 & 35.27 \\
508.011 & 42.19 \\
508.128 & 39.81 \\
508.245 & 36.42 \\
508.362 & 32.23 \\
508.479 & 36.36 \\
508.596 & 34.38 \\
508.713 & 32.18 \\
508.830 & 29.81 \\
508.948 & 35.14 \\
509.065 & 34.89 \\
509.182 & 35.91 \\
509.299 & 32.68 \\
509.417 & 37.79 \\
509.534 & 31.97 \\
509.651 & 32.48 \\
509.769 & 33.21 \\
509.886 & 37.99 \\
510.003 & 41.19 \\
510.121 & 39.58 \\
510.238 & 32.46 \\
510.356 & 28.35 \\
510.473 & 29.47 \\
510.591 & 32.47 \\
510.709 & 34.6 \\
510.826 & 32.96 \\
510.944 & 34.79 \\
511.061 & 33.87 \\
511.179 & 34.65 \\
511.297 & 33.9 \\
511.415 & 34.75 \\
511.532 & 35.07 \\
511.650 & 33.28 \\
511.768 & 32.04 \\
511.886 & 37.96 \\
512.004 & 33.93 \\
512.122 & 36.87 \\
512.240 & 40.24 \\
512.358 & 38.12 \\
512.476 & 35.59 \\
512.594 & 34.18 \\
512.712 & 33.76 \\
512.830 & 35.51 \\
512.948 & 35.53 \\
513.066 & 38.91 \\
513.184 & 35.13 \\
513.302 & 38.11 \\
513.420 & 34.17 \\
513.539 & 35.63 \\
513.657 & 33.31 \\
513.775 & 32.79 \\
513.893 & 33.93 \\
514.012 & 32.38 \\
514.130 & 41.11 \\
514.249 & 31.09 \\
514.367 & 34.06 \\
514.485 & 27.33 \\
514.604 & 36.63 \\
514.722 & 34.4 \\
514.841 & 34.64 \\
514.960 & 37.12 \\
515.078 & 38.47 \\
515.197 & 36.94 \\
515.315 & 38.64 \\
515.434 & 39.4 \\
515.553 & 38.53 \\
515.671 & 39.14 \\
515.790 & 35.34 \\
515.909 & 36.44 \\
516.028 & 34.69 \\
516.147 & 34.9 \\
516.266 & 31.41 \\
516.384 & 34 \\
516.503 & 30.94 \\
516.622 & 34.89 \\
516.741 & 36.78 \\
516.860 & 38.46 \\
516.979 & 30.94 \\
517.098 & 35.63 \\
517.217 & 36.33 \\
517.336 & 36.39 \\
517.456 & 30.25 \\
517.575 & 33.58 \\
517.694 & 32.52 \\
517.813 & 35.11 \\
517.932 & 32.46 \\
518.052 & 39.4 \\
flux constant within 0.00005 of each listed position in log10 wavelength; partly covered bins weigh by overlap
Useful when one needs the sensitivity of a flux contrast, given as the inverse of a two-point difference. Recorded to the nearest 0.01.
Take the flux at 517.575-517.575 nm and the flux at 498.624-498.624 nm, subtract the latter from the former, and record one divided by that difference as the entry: 0.21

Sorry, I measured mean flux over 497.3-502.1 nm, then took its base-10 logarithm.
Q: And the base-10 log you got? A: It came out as 1.53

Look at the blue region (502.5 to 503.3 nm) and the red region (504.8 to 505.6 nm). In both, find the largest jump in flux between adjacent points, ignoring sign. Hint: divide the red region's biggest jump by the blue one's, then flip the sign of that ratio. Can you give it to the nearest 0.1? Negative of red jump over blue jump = -0.8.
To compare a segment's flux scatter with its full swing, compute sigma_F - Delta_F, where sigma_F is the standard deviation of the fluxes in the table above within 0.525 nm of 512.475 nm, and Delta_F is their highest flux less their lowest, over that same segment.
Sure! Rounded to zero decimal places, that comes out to -4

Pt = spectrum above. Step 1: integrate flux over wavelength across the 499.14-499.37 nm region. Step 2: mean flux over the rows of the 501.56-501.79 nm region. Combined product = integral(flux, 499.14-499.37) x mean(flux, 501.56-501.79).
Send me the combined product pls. 303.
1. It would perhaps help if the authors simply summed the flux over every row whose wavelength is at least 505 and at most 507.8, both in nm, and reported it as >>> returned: 814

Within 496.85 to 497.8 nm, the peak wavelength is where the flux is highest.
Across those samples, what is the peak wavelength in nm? 497.134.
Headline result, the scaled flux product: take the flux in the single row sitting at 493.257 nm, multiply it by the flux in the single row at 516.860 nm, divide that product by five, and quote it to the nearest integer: 312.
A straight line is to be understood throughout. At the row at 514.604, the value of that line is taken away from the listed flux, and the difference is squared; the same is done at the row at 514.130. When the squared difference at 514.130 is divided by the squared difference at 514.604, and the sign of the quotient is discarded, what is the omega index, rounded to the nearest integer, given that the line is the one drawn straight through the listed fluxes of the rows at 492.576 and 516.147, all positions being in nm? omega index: 14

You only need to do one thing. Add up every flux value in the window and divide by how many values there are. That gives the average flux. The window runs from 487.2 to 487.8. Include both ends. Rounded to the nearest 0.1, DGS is 32.9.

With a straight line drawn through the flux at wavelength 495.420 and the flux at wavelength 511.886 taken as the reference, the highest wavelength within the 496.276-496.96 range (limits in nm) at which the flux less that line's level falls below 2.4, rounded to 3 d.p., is 496.790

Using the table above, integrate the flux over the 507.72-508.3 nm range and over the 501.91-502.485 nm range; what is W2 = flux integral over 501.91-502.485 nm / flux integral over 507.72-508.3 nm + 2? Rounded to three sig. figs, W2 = 2.94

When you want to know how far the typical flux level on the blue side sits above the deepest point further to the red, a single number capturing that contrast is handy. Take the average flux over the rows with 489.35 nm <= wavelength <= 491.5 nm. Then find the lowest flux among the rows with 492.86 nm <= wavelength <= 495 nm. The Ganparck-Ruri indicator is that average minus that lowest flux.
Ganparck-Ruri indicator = 5.8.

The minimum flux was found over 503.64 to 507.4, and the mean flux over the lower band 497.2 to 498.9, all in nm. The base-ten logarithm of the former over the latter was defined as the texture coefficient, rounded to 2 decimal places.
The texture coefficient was -0.10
